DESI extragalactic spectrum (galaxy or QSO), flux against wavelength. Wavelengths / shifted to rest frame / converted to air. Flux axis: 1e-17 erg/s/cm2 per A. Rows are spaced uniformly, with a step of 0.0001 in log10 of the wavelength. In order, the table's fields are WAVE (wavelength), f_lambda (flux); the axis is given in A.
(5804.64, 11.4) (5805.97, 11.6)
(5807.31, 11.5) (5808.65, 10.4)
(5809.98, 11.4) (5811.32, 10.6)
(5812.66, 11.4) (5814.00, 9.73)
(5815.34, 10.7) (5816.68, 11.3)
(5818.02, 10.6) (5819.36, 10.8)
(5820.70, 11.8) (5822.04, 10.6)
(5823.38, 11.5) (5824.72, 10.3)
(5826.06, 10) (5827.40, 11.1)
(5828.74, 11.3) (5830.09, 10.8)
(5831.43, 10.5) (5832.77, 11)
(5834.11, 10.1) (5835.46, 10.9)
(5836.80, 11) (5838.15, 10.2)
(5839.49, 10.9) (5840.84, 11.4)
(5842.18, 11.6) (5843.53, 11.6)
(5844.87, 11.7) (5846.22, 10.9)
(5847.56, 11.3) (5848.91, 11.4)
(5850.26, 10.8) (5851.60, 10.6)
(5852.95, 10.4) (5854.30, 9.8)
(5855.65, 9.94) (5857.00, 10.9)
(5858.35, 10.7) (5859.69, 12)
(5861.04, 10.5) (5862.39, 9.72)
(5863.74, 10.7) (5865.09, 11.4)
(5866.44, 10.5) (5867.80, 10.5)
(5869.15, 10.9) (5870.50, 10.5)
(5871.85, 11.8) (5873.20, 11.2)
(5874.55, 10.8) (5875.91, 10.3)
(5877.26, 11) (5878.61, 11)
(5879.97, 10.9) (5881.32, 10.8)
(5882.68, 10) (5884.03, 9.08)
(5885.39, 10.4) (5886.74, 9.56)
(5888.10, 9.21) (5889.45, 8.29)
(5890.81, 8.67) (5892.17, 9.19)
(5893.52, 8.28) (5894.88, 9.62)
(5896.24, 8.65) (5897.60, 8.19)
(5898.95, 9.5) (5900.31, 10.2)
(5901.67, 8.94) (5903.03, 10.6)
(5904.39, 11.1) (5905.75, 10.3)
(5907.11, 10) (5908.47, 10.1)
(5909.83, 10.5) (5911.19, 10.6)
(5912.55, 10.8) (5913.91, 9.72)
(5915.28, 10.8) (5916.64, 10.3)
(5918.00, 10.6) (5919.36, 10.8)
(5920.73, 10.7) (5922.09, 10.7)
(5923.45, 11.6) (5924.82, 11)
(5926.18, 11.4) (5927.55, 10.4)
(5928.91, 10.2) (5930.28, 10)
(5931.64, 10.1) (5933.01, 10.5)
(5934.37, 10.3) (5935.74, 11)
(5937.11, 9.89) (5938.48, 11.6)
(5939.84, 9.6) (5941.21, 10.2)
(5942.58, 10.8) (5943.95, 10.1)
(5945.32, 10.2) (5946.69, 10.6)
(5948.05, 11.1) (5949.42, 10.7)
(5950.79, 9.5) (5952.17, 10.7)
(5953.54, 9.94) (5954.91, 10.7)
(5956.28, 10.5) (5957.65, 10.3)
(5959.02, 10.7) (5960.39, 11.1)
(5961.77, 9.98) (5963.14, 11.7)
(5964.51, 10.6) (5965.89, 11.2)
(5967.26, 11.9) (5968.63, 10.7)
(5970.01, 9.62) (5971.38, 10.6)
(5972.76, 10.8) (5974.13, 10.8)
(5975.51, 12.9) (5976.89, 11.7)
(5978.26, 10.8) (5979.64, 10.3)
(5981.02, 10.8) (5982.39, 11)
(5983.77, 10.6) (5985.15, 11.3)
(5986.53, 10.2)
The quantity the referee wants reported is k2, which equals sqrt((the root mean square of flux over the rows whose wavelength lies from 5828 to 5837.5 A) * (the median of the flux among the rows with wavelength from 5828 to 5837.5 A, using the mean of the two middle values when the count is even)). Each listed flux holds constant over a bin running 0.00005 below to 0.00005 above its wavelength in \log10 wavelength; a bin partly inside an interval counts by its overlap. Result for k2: 10.9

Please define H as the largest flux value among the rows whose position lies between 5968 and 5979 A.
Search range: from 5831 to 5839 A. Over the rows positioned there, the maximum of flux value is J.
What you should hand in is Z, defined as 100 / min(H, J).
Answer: 9.1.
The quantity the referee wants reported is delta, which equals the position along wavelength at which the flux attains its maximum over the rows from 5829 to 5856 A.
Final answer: 5844.87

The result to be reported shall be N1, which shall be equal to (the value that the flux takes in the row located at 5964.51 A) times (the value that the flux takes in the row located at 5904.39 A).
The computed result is 118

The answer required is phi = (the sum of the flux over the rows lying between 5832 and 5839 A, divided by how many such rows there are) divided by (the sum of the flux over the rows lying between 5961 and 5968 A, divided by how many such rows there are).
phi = 0.96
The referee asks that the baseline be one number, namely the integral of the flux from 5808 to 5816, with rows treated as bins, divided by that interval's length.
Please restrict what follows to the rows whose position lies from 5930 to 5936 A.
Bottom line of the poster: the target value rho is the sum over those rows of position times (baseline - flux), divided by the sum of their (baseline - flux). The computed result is 5931.2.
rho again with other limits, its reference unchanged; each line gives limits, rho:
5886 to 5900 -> 5893.0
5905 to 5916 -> 5909.5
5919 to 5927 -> 5924.4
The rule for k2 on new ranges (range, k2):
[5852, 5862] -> 10.6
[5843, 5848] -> 11.4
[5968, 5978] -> 10.9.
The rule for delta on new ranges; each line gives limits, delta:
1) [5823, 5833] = 5823.38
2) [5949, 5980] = 5975.51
